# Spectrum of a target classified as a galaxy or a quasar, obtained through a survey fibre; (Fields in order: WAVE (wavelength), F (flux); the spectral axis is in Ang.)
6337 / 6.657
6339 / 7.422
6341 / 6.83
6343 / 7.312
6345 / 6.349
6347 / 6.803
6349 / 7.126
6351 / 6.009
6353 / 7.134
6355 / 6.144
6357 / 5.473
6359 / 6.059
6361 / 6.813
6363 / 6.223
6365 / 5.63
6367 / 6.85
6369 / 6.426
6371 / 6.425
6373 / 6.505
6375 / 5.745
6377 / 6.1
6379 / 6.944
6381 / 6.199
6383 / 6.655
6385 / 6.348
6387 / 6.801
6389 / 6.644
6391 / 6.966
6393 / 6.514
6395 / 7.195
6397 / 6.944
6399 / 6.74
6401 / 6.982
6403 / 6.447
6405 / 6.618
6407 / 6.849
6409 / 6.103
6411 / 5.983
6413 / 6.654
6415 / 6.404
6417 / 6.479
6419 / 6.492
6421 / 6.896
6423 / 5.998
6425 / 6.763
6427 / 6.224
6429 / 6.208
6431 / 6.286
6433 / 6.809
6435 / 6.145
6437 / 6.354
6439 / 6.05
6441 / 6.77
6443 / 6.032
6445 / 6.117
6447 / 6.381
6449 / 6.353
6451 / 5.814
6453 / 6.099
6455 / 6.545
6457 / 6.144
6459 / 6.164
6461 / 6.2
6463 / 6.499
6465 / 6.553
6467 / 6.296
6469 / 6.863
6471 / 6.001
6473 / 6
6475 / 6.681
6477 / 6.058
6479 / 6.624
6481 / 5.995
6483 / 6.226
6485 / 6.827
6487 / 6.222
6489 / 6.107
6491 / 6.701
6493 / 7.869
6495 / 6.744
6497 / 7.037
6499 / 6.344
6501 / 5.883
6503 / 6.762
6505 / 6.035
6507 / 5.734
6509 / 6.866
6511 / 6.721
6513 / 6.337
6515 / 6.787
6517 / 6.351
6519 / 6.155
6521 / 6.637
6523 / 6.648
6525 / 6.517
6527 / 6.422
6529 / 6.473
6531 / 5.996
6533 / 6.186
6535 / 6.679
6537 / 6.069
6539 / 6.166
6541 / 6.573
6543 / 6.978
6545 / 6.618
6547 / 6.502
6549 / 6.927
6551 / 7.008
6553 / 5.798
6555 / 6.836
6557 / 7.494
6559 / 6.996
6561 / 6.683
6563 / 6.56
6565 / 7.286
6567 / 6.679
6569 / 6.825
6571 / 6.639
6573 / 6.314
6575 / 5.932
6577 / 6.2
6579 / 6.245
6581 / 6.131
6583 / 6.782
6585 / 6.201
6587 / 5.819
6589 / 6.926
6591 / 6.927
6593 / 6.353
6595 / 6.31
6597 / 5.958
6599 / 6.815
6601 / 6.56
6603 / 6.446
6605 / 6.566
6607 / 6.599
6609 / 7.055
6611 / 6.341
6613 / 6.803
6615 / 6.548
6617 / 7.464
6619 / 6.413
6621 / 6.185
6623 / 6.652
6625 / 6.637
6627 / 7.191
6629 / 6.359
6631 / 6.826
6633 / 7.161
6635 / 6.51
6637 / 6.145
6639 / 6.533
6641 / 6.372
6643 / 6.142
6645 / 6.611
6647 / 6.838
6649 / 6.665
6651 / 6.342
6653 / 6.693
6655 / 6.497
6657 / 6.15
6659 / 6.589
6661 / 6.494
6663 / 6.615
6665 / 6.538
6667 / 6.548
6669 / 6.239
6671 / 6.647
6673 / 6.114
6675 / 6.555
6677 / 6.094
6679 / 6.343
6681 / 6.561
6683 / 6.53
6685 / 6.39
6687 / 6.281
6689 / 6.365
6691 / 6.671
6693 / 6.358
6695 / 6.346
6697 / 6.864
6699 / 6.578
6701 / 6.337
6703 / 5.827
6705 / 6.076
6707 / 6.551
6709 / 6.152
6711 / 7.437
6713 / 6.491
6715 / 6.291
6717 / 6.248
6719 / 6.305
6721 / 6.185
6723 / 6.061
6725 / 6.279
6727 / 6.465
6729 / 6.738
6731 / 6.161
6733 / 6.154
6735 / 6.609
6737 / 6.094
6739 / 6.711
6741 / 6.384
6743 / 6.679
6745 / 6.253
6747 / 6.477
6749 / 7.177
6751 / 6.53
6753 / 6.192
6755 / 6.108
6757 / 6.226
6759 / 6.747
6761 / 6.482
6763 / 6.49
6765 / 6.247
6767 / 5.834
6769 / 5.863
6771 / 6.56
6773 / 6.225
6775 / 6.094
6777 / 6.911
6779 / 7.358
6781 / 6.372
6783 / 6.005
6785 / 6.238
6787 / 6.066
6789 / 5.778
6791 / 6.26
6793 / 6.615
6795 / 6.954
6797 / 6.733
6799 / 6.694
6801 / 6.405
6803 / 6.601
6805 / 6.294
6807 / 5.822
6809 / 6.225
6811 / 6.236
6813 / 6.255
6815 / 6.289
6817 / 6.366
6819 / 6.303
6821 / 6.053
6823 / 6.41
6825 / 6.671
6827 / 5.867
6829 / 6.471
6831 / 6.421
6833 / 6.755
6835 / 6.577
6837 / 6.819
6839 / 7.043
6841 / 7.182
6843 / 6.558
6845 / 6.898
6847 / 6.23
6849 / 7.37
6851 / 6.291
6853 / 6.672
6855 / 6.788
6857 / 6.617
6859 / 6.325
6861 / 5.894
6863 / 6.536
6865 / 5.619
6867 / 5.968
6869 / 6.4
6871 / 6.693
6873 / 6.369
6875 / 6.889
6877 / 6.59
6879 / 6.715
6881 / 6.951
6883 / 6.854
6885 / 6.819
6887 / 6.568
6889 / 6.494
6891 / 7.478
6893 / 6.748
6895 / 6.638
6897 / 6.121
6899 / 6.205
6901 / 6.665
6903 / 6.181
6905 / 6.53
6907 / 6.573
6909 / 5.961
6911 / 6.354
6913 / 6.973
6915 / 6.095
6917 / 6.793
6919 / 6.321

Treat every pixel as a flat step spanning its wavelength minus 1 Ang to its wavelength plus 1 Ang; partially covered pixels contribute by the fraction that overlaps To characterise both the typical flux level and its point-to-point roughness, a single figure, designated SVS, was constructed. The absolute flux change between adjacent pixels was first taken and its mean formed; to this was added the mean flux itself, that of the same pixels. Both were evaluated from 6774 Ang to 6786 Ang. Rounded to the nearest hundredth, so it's 7.07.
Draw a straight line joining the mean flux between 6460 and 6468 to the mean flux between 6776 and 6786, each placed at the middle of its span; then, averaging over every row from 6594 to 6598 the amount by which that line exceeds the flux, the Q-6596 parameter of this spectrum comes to 0.33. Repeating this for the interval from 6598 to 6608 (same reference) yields -0.13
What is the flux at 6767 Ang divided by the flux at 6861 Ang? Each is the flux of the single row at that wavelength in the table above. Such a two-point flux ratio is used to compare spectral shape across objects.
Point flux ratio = 0.99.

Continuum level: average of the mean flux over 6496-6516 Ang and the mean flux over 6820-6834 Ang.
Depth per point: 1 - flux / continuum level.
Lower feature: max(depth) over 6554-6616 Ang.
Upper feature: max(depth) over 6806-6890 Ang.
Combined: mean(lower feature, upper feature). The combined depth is 0.108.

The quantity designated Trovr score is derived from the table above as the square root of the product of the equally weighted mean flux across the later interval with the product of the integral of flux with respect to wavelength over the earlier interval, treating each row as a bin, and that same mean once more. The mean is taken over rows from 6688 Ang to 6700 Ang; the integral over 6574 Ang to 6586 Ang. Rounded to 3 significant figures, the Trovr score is 56.5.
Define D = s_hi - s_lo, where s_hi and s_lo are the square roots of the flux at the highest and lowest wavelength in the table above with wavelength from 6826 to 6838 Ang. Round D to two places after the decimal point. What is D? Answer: 0.19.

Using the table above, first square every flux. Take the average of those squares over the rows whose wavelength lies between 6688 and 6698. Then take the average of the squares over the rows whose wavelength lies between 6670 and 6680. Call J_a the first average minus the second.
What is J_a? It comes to 2.2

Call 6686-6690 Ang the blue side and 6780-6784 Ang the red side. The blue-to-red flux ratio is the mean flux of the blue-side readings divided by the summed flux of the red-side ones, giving 0.511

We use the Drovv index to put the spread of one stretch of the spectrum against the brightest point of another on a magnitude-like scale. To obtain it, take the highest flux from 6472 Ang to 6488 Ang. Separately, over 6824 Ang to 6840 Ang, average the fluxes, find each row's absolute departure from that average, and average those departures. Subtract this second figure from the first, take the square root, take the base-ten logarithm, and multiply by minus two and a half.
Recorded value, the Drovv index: -1.02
